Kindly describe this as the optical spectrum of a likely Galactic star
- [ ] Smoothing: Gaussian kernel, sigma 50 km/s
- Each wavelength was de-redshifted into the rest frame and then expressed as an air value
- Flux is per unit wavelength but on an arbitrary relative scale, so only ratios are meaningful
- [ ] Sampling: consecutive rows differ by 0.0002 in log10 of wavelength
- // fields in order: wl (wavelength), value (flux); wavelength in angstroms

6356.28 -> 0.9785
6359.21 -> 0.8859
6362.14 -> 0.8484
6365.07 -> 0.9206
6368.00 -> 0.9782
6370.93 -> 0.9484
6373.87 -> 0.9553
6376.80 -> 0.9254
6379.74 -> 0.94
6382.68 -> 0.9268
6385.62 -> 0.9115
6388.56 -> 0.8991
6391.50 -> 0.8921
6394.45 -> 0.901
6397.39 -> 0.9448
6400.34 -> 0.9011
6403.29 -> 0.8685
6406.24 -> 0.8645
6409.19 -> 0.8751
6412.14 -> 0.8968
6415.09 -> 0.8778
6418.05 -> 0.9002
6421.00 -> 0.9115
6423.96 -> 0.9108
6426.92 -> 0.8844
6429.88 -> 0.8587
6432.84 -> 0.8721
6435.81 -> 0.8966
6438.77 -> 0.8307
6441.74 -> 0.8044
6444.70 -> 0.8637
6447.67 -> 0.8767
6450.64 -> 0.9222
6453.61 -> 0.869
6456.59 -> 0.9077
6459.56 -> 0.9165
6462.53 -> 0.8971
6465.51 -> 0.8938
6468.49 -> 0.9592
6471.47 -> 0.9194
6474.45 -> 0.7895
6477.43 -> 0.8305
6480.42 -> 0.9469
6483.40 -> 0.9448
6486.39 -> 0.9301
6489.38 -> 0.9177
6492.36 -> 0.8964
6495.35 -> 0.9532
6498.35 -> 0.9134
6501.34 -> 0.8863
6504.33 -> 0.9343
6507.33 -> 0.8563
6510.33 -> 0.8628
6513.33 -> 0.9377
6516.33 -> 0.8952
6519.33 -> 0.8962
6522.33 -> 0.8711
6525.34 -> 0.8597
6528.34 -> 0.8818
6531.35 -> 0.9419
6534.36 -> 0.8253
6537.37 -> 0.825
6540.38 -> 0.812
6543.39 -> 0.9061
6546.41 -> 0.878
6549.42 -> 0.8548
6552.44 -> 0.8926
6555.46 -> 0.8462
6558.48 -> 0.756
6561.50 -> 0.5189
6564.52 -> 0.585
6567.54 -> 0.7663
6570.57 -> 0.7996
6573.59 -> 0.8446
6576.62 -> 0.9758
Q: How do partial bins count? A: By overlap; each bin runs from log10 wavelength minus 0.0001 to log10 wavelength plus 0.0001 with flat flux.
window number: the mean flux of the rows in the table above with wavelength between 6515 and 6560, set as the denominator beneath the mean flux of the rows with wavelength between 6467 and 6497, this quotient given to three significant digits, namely 1.05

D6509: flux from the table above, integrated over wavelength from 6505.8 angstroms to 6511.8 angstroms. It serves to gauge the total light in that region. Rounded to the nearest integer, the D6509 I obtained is 5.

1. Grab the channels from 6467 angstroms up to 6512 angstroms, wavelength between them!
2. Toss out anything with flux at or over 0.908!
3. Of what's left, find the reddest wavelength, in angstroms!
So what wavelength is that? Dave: 6510.33 angstroms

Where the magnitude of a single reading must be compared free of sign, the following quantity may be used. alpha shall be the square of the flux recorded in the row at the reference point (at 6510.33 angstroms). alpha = 0.74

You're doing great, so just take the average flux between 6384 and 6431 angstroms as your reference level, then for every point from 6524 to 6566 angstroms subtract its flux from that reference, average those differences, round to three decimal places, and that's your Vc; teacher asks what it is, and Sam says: 0.081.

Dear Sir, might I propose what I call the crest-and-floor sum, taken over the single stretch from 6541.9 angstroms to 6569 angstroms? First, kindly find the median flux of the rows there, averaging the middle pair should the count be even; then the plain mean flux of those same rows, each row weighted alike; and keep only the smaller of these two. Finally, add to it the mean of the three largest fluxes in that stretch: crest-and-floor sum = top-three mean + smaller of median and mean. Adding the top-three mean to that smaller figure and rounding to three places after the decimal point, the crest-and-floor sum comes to 1.670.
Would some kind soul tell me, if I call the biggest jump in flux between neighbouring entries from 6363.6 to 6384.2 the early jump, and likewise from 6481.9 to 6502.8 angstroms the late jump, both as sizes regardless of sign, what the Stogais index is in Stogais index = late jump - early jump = 0.00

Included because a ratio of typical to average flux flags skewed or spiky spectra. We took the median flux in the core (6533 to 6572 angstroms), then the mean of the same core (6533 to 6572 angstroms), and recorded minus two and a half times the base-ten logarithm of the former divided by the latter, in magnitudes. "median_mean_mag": -0.048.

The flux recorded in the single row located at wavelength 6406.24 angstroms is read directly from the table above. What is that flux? 0.8645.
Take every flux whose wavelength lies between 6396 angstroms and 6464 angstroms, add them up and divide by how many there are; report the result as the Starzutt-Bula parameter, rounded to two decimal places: 0.88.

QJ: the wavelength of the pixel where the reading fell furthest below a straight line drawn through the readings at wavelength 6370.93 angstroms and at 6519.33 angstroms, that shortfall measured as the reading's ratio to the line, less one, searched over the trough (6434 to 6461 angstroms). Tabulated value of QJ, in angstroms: 6441.74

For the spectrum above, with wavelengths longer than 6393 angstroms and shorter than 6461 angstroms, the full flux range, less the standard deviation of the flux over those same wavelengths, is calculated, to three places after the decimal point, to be 0.110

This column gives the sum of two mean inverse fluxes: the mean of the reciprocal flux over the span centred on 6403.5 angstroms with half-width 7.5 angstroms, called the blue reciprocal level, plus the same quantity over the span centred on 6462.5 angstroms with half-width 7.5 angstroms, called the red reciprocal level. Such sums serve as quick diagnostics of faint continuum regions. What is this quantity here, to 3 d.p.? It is 2.218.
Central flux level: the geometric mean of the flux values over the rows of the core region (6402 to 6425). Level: 0.89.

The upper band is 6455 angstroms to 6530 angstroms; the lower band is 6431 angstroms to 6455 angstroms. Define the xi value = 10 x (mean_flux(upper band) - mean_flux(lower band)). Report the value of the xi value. 0.33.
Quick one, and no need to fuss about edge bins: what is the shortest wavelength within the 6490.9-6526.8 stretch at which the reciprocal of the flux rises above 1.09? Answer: 6492.36 angstroms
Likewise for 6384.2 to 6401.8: 6385.62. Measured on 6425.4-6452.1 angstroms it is 6426.92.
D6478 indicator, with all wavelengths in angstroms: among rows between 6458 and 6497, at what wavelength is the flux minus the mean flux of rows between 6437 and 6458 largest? 6468.49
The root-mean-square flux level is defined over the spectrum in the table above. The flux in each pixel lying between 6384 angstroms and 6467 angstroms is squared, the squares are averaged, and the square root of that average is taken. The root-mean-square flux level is 0.888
